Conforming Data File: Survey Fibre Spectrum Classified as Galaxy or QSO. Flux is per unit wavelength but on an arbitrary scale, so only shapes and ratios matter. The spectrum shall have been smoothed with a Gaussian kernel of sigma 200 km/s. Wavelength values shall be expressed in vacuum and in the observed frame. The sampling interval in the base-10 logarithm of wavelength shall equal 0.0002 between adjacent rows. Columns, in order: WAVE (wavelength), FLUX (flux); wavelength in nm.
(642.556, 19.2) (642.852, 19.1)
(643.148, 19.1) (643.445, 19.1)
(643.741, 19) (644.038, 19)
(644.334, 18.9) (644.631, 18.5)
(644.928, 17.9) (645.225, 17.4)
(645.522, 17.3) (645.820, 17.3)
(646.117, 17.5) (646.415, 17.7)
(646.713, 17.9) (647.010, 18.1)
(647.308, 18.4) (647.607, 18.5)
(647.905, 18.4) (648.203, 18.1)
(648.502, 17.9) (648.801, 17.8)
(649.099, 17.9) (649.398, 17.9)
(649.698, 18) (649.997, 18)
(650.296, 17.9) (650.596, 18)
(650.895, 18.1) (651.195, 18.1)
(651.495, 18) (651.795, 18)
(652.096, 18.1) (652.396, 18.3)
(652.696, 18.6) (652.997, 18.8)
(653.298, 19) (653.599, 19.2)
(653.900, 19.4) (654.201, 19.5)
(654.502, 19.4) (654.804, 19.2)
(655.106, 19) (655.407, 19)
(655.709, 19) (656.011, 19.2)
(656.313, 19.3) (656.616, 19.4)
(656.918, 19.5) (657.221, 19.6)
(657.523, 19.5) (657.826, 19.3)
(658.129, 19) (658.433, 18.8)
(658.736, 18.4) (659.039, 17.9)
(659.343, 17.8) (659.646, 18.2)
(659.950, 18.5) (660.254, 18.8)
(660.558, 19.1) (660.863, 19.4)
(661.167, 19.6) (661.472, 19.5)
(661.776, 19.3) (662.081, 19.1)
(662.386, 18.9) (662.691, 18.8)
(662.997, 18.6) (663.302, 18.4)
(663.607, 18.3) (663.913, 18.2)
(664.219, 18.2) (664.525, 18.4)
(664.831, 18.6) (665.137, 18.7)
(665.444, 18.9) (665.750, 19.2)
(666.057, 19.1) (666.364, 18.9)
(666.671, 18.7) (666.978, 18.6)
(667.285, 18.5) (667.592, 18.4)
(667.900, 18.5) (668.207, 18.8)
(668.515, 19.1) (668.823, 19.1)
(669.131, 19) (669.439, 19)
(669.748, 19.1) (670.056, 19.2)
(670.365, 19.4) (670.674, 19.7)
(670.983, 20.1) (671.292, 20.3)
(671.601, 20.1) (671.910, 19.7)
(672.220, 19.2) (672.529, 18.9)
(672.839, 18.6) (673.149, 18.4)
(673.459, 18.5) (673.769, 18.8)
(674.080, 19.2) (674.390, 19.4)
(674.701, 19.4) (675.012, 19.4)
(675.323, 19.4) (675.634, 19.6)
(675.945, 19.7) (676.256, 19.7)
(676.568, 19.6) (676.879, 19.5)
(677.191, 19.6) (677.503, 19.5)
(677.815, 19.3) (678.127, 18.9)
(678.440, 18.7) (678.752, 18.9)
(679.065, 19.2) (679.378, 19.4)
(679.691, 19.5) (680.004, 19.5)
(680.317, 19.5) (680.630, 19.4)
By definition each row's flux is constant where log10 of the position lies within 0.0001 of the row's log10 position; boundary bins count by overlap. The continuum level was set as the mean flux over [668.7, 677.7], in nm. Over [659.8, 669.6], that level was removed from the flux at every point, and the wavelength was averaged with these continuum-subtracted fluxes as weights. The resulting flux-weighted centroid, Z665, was 665.02 nm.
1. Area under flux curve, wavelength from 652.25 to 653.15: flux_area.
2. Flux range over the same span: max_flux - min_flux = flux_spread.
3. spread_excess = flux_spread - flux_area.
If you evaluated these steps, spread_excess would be -16.2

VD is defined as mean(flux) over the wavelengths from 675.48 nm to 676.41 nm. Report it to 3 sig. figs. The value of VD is 19.7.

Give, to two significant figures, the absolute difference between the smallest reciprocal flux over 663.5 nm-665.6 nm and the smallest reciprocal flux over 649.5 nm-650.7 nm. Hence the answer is 0.0026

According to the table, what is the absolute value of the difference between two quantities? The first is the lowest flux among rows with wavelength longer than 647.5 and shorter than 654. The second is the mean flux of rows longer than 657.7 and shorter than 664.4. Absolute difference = 0.93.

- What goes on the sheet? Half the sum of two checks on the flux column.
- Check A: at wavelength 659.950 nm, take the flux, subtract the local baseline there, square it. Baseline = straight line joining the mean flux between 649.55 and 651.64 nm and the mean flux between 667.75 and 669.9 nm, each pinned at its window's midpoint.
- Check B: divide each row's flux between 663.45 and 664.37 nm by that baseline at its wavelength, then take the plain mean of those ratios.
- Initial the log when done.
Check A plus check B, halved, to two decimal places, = 0.49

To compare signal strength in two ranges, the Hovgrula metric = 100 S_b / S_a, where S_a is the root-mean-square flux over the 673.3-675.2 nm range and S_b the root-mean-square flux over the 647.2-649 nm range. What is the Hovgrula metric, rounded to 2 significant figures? 95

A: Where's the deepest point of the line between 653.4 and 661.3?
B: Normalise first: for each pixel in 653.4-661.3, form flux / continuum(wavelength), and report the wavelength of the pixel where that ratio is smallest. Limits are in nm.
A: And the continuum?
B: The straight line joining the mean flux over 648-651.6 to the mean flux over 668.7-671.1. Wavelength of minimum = 659.343 nm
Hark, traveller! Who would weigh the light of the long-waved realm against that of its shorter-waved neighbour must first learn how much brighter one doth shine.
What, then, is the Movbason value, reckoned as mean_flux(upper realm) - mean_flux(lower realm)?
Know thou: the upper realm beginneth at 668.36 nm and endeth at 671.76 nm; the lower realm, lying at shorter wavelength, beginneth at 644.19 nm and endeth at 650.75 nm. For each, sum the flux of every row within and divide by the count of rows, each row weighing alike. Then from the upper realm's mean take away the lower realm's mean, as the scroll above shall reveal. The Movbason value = 1.5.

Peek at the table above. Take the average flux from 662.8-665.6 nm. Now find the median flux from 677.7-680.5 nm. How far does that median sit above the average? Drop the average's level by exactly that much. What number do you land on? 17.7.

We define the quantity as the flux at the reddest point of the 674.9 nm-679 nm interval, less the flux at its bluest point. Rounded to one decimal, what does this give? -0.5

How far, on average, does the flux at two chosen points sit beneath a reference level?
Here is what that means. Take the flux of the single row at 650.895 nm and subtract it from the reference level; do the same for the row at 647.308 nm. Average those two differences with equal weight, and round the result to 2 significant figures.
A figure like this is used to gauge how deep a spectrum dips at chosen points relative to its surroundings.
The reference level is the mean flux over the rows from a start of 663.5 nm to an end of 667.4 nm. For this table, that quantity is 0.39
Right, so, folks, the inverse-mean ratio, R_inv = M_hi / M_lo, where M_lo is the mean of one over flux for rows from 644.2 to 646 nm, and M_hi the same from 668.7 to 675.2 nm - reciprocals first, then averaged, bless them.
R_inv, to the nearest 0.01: 0.93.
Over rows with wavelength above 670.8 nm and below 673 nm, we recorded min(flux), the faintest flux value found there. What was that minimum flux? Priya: 18.6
